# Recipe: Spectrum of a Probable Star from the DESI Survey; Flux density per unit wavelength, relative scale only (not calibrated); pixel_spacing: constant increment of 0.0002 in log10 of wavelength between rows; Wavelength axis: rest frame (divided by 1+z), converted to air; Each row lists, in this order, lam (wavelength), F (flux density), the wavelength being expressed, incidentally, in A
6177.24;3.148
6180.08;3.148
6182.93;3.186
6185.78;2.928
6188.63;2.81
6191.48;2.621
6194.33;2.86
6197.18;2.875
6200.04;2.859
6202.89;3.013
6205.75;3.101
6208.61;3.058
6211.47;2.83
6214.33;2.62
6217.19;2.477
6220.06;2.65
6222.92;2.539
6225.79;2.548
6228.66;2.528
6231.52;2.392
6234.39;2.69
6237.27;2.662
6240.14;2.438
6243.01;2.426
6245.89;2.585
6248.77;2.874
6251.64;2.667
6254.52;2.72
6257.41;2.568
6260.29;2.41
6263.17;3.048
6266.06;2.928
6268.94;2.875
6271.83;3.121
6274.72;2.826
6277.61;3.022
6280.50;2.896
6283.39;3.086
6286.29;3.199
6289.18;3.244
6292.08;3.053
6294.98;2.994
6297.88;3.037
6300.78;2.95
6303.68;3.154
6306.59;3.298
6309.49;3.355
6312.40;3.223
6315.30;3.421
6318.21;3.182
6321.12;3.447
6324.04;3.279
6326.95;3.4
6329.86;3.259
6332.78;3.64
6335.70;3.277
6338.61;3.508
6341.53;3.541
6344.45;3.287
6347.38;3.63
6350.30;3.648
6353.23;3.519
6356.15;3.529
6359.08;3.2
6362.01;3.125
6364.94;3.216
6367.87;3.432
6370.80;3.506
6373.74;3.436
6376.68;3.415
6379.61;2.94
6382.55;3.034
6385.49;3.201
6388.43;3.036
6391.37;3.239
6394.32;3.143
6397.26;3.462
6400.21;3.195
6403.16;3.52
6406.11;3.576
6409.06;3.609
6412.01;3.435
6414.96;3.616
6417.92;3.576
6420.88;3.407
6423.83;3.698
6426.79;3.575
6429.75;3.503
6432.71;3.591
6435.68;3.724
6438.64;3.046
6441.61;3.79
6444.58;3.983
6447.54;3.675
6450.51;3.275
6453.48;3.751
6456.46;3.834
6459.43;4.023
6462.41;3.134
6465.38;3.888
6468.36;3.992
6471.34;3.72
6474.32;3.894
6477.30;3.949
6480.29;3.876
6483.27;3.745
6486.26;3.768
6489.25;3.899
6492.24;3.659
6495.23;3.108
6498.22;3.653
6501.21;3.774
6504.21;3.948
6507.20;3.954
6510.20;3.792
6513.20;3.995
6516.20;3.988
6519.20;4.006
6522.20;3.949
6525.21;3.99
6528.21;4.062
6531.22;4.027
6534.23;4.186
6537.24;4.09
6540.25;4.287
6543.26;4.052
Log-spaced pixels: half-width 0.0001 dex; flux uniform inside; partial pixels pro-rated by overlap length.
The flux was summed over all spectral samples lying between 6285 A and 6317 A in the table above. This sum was 35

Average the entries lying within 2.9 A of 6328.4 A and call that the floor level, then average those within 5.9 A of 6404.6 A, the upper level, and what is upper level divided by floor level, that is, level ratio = 1.0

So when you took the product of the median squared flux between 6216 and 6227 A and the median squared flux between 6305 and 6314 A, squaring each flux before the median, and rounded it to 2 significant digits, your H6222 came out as 70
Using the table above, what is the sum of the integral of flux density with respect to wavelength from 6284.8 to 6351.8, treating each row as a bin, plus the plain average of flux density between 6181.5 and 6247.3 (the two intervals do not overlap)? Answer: 224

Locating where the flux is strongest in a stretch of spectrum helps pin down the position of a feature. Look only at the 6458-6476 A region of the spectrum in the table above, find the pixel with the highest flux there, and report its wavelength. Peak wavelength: 6459.43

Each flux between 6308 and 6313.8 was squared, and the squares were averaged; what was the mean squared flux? 11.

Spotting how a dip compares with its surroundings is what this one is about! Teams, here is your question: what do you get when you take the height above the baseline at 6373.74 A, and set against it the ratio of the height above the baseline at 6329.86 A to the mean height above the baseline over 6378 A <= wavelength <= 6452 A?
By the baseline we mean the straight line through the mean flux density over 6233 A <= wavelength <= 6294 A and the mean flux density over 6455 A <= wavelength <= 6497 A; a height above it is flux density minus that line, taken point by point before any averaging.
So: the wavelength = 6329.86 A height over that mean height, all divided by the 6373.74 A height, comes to -22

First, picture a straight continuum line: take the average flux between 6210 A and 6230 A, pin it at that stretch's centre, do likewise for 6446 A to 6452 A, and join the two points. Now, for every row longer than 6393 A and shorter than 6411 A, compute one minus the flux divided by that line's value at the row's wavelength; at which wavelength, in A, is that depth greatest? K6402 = 6394.32 A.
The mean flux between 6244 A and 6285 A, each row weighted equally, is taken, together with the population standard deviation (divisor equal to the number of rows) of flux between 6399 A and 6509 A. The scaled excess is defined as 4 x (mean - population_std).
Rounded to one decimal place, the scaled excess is 10.3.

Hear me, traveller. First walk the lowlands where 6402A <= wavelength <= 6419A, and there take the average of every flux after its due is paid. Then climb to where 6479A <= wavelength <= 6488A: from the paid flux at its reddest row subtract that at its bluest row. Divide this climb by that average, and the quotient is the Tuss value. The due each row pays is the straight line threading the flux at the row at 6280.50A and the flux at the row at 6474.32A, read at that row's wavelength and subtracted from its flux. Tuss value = 14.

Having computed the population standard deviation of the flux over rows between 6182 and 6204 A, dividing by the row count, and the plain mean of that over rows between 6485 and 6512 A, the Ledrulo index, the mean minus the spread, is 3.58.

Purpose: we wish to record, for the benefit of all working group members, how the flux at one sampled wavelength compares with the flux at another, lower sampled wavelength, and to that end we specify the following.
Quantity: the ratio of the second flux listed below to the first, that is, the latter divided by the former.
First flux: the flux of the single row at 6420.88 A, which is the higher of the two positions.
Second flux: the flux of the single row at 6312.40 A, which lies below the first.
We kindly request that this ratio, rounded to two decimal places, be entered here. 0.95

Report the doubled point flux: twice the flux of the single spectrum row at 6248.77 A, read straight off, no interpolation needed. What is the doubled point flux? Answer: 5.7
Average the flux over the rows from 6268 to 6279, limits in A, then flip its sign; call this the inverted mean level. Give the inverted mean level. -2.96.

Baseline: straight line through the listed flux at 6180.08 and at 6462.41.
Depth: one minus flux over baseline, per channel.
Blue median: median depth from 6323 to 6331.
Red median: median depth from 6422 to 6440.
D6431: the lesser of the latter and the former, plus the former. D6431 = -0.19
